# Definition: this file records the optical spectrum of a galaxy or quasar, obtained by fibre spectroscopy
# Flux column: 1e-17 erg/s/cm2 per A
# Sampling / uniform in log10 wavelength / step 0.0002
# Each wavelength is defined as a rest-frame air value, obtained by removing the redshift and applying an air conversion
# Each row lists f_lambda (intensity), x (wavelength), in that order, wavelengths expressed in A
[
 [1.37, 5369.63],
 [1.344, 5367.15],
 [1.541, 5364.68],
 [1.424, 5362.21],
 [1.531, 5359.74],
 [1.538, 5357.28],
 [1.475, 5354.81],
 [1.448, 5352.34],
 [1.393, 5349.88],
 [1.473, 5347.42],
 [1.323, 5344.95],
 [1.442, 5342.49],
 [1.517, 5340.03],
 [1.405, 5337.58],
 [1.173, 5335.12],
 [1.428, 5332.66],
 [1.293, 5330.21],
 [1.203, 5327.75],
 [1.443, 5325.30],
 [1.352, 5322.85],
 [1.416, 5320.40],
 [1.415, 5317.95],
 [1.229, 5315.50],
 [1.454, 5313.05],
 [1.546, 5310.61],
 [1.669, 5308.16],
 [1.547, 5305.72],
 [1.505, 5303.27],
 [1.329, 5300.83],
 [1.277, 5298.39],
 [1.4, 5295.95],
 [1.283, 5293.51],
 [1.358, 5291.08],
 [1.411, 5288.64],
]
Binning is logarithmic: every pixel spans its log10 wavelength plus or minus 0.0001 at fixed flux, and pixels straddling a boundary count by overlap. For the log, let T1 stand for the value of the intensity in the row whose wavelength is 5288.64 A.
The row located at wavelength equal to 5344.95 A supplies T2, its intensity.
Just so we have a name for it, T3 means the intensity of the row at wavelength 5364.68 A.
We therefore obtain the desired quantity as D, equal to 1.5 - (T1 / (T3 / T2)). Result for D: 0.29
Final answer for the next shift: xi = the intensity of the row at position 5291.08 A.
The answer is 1.358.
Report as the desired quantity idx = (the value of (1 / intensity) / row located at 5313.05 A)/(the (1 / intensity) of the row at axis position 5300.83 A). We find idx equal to 0.91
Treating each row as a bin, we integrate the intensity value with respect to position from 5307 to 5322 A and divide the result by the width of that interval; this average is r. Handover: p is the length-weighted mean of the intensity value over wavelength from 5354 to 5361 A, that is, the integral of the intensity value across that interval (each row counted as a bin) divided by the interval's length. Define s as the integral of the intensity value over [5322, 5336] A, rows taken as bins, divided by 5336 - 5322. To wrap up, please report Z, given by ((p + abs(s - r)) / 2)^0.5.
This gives 0.91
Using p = 1.52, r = 1.45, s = 1.32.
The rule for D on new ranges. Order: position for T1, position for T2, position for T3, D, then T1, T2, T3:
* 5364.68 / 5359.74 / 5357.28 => -0.03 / 1.541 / 1.531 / 1.538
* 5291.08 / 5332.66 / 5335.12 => -0.15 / 1.358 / 1.428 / 1.173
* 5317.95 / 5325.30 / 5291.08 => 0.00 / 1.415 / 1.443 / 1.358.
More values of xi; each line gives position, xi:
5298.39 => 1.277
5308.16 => 1.669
